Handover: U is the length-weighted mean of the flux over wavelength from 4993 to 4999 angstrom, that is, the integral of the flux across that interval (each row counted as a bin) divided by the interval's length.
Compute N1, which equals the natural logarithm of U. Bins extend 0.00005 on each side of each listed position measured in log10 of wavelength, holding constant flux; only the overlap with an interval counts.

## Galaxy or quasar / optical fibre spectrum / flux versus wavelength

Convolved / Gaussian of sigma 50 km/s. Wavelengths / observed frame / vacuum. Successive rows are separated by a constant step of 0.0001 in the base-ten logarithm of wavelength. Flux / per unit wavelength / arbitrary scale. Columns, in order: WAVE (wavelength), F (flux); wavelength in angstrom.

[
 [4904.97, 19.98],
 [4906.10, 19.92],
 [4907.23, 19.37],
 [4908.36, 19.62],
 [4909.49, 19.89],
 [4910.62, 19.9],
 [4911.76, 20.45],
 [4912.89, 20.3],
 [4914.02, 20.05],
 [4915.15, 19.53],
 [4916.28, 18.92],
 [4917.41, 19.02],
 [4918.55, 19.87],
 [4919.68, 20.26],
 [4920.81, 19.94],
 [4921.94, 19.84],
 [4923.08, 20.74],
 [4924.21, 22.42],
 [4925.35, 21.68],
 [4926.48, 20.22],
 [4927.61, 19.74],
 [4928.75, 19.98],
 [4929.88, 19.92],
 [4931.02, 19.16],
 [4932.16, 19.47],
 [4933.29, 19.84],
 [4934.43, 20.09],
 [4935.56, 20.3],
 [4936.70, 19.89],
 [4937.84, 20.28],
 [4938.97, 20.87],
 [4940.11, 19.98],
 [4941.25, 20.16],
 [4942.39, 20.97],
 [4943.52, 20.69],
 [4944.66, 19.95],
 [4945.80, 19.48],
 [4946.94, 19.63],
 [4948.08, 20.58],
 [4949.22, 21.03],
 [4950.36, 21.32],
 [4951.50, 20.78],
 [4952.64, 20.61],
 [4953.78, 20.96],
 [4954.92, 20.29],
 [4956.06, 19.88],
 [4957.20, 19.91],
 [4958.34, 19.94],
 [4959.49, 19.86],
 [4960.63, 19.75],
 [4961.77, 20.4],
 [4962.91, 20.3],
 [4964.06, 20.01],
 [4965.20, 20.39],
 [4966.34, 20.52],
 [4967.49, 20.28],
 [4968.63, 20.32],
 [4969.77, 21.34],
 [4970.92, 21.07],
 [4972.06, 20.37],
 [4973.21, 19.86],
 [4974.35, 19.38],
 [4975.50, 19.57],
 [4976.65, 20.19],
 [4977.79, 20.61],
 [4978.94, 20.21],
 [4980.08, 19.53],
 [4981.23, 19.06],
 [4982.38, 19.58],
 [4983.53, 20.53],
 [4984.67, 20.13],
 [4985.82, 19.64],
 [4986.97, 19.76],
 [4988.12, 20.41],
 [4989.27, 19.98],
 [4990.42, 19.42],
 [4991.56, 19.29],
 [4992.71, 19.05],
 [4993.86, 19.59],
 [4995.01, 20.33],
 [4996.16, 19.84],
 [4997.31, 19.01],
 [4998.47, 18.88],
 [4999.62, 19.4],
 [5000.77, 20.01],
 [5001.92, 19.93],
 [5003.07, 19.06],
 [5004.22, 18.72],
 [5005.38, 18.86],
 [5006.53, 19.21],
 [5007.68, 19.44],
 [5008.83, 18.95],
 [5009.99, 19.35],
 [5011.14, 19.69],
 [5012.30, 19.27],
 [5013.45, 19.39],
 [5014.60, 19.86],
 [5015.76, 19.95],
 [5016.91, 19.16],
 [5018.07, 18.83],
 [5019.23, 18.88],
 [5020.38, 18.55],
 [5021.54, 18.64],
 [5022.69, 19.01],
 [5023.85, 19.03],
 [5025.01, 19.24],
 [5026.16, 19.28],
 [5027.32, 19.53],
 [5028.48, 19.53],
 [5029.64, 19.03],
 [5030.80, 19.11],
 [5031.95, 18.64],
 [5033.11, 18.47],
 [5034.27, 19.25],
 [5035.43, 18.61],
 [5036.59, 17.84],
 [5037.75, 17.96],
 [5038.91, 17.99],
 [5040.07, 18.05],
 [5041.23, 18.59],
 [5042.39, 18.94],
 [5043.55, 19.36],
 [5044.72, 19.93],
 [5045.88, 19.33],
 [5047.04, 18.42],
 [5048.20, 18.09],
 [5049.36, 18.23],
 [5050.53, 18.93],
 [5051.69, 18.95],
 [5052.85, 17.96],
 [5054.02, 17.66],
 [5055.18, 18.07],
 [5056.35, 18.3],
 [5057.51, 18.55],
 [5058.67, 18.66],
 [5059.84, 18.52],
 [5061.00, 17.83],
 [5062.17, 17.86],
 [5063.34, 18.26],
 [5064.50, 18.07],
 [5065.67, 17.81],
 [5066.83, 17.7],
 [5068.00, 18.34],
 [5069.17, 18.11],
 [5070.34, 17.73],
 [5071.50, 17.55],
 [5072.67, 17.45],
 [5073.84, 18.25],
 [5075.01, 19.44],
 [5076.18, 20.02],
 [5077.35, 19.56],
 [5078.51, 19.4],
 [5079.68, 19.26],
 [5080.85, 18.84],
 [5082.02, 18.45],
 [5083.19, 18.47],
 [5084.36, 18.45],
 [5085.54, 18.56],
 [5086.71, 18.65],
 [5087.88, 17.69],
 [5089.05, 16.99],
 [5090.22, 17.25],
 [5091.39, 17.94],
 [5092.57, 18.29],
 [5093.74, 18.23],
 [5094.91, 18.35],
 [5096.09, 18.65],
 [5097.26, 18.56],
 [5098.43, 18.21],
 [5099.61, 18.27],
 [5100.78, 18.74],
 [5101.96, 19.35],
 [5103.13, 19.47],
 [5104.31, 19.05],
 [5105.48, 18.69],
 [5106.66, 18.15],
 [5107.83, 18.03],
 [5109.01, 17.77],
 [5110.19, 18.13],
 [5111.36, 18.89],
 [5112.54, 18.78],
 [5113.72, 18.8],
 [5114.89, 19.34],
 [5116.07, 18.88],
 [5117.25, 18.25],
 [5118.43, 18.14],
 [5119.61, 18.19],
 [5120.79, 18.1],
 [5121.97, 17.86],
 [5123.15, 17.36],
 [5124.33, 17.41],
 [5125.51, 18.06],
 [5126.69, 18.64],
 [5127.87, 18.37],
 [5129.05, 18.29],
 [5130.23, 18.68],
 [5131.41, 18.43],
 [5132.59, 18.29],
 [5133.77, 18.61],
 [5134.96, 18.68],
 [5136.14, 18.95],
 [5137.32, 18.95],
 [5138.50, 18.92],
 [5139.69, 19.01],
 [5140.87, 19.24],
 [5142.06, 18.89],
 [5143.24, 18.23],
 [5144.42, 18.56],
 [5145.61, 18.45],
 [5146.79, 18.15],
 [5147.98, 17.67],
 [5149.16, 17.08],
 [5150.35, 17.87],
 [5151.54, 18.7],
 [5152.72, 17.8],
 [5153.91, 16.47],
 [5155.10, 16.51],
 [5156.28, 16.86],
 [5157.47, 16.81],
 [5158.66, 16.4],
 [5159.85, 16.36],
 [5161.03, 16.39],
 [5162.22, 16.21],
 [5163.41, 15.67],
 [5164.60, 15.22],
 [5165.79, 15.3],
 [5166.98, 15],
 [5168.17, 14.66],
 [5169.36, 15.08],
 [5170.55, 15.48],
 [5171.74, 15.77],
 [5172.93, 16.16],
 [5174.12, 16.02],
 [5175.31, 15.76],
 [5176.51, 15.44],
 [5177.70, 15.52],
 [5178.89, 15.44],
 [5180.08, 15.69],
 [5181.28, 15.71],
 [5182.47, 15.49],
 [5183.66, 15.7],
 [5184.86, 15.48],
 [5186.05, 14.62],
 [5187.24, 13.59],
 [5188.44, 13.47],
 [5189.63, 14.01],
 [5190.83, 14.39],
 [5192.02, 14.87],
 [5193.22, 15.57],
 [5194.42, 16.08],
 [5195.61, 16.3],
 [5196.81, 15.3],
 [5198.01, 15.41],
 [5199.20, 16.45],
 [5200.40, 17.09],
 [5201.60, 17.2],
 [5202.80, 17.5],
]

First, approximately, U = 19.5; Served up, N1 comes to 2.97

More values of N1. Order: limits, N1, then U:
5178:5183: 2.75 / 15.6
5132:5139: 2.93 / 18.7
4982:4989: 3.00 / 20.0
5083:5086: 2.91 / 18.4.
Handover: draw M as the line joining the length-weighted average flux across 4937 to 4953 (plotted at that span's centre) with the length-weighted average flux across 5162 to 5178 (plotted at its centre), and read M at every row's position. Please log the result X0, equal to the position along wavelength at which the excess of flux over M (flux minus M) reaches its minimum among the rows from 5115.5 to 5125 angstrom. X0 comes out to 5123.15 angstrom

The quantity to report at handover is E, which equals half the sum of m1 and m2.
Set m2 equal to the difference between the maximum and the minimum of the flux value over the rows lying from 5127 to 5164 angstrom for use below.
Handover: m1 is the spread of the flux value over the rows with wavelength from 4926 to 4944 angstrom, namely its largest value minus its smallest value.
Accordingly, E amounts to 2.69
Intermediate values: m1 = 1.81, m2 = 3.6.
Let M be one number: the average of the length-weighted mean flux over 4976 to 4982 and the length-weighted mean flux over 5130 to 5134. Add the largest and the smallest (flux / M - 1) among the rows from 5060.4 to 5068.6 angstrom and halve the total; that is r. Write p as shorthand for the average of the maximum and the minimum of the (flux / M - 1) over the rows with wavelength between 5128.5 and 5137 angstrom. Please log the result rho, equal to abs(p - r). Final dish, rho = 0.031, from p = -0.03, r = -0.061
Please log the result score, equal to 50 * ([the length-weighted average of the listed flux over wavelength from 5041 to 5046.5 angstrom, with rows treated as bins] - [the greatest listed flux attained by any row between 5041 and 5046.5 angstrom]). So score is -33.7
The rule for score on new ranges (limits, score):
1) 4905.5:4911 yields -9.1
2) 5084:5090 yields -32.8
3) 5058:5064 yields -21.3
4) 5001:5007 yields -36.2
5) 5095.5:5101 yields -13.1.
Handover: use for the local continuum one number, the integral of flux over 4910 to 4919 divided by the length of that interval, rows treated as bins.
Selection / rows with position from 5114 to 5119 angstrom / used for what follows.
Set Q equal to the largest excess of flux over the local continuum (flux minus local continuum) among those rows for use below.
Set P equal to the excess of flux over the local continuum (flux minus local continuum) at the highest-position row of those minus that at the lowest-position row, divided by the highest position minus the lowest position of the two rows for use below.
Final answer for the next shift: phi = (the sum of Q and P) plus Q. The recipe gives -1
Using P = -0.34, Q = -0.4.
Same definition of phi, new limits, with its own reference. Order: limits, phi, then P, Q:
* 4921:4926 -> 6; 0.54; 2.7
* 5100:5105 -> 0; 0.09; -0.3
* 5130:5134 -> -2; -0.02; -1.1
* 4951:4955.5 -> 2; -0.14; 1.2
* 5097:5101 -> -2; 0.05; -1.0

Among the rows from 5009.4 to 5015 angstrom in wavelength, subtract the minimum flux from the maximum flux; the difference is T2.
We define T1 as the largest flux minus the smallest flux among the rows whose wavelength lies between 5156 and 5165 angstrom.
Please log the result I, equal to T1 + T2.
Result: 2.2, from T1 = 1.64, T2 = 0.6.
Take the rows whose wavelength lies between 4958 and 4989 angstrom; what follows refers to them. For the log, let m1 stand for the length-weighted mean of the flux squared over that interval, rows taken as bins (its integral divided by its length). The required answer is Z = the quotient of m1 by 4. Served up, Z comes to 101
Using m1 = 405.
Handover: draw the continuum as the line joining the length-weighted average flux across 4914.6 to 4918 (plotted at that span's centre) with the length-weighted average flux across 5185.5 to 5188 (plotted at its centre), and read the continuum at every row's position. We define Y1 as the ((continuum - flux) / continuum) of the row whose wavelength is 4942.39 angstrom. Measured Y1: -0.125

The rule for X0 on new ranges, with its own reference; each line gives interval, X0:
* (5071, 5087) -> 5072.67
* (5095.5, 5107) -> 5098.43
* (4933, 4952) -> 4945.80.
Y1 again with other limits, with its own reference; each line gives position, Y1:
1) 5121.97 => -0.170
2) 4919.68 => -0.062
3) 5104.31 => -0.221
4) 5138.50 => -0.265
